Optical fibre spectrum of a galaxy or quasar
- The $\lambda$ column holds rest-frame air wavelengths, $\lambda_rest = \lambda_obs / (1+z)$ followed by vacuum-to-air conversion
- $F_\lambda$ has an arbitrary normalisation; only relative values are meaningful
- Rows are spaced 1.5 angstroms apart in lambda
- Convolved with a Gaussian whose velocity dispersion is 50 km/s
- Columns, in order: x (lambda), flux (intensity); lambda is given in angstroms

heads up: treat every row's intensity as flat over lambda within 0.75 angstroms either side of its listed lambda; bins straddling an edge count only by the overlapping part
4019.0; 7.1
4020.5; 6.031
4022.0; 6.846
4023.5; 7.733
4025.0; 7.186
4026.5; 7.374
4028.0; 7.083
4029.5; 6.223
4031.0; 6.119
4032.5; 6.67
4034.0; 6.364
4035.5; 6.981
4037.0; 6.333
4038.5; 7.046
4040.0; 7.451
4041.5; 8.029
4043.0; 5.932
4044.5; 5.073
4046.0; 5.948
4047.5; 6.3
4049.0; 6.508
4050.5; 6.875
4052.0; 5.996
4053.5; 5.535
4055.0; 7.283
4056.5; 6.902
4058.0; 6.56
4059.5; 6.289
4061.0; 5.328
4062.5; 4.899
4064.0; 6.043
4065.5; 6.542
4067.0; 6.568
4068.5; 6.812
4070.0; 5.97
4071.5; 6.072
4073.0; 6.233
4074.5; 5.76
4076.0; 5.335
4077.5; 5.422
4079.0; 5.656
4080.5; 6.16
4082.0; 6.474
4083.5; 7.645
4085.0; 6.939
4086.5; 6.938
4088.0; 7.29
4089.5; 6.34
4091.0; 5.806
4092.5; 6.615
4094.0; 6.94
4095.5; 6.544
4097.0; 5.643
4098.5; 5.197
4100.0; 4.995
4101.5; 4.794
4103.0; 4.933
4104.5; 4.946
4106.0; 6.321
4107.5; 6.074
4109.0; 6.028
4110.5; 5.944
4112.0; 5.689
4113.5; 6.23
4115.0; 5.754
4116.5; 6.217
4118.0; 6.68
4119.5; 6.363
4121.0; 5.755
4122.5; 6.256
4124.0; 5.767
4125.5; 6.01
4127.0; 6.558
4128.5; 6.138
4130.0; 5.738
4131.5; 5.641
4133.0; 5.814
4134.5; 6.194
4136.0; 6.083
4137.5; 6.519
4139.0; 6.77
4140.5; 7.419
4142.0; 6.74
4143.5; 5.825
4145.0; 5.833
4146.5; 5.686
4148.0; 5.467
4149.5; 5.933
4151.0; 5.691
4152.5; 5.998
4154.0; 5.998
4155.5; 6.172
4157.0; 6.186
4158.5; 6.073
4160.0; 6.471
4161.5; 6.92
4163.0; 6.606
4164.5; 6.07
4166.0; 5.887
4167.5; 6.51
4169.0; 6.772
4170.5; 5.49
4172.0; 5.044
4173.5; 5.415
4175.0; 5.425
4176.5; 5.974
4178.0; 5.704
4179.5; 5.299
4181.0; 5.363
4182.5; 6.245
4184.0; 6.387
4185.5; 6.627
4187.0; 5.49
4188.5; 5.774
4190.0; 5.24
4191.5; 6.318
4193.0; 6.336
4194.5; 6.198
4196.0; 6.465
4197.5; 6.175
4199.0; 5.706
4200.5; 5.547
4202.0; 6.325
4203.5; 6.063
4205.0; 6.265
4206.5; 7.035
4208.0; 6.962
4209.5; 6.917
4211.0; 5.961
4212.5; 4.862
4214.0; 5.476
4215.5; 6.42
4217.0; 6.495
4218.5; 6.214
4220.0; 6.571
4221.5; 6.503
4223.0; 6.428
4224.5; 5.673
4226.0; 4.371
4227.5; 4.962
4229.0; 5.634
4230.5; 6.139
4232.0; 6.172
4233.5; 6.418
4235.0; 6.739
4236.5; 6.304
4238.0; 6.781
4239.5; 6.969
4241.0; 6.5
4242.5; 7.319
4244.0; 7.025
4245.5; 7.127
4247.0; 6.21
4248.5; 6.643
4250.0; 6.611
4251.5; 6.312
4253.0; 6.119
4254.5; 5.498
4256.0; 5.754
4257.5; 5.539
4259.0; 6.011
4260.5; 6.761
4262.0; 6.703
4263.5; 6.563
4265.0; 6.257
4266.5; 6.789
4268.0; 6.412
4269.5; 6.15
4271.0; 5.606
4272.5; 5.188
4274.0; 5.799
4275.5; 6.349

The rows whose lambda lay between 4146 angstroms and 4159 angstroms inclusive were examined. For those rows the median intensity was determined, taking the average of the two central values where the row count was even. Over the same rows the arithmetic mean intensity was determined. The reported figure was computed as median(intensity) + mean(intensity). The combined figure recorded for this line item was 11.9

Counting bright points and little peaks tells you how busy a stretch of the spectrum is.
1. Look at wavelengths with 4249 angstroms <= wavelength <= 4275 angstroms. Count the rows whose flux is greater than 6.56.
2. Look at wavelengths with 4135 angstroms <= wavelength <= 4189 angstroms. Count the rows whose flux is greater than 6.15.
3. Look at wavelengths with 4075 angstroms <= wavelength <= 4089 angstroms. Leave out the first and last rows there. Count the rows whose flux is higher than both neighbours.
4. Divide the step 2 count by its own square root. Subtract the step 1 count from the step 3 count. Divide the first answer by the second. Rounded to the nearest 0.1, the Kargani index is -0.9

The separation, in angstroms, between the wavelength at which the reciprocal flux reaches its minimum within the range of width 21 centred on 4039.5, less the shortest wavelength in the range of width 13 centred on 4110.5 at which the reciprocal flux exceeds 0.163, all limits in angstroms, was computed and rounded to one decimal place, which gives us -63.0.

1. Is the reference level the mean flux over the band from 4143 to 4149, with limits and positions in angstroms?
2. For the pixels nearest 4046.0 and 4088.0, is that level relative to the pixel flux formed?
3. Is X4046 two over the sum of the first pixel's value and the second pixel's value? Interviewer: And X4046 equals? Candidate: 1.15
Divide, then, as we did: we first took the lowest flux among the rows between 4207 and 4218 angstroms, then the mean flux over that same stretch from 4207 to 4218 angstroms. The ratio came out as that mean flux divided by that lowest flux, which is 1.27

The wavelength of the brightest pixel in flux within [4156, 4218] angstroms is 4206.5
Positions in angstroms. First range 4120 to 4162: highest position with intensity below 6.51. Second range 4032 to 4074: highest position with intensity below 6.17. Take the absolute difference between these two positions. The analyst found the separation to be 88.5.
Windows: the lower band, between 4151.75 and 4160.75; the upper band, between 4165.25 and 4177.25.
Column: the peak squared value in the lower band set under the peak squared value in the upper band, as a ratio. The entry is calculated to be 1.10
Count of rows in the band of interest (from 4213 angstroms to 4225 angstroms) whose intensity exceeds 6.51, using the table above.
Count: 1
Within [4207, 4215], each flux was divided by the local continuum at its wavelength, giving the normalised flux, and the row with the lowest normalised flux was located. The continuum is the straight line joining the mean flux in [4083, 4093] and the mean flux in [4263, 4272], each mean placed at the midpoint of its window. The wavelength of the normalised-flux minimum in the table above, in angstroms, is 4212.5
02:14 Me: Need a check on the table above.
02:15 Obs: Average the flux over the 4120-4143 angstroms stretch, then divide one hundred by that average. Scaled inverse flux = 16.1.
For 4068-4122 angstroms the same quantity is 16.5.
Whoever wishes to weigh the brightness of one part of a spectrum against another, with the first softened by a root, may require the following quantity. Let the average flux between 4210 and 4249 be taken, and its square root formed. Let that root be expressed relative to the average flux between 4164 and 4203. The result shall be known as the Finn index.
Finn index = 0.422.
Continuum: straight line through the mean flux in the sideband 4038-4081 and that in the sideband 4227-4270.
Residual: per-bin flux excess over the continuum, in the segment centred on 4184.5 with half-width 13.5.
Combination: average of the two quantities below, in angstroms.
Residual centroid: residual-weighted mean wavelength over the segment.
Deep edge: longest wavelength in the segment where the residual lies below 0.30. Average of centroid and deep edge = 4188.7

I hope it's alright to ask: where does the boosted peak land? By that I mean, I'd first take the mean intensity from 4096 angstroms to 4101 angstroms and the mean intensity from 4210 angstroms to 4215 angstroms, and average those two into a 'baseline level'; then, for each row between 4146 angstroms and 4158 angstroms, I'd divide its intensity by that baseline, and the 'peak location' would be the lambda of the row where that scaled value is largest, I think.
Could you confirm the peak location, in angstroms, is 4157.0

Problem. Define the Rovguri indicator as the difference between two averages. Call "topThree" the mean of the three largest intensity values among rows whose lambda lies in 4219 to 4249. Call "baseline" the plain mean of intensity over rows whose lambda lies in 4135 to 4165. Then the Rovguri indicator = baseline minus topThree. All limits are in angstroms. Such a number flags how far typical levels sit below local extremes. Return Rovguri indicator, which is -0.93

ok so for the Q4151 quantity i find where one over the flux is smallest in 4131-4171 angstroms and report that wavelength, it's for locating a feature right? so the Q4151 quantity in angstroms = 4140.5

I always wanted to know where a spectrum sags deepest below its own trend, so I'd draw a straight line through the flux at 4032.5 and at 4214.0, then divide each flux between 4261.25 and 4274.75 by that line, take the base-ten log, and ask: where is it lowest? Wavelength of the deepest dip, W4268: 4272.5 angstroms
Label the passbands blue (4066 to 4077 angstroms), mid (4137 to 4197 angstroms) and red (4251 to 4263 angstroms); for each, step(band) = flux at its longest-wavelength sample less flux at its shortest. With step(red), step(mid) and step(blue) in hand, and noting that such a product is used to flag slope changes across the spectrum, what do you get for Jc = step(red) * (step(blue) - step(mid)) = -0.46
